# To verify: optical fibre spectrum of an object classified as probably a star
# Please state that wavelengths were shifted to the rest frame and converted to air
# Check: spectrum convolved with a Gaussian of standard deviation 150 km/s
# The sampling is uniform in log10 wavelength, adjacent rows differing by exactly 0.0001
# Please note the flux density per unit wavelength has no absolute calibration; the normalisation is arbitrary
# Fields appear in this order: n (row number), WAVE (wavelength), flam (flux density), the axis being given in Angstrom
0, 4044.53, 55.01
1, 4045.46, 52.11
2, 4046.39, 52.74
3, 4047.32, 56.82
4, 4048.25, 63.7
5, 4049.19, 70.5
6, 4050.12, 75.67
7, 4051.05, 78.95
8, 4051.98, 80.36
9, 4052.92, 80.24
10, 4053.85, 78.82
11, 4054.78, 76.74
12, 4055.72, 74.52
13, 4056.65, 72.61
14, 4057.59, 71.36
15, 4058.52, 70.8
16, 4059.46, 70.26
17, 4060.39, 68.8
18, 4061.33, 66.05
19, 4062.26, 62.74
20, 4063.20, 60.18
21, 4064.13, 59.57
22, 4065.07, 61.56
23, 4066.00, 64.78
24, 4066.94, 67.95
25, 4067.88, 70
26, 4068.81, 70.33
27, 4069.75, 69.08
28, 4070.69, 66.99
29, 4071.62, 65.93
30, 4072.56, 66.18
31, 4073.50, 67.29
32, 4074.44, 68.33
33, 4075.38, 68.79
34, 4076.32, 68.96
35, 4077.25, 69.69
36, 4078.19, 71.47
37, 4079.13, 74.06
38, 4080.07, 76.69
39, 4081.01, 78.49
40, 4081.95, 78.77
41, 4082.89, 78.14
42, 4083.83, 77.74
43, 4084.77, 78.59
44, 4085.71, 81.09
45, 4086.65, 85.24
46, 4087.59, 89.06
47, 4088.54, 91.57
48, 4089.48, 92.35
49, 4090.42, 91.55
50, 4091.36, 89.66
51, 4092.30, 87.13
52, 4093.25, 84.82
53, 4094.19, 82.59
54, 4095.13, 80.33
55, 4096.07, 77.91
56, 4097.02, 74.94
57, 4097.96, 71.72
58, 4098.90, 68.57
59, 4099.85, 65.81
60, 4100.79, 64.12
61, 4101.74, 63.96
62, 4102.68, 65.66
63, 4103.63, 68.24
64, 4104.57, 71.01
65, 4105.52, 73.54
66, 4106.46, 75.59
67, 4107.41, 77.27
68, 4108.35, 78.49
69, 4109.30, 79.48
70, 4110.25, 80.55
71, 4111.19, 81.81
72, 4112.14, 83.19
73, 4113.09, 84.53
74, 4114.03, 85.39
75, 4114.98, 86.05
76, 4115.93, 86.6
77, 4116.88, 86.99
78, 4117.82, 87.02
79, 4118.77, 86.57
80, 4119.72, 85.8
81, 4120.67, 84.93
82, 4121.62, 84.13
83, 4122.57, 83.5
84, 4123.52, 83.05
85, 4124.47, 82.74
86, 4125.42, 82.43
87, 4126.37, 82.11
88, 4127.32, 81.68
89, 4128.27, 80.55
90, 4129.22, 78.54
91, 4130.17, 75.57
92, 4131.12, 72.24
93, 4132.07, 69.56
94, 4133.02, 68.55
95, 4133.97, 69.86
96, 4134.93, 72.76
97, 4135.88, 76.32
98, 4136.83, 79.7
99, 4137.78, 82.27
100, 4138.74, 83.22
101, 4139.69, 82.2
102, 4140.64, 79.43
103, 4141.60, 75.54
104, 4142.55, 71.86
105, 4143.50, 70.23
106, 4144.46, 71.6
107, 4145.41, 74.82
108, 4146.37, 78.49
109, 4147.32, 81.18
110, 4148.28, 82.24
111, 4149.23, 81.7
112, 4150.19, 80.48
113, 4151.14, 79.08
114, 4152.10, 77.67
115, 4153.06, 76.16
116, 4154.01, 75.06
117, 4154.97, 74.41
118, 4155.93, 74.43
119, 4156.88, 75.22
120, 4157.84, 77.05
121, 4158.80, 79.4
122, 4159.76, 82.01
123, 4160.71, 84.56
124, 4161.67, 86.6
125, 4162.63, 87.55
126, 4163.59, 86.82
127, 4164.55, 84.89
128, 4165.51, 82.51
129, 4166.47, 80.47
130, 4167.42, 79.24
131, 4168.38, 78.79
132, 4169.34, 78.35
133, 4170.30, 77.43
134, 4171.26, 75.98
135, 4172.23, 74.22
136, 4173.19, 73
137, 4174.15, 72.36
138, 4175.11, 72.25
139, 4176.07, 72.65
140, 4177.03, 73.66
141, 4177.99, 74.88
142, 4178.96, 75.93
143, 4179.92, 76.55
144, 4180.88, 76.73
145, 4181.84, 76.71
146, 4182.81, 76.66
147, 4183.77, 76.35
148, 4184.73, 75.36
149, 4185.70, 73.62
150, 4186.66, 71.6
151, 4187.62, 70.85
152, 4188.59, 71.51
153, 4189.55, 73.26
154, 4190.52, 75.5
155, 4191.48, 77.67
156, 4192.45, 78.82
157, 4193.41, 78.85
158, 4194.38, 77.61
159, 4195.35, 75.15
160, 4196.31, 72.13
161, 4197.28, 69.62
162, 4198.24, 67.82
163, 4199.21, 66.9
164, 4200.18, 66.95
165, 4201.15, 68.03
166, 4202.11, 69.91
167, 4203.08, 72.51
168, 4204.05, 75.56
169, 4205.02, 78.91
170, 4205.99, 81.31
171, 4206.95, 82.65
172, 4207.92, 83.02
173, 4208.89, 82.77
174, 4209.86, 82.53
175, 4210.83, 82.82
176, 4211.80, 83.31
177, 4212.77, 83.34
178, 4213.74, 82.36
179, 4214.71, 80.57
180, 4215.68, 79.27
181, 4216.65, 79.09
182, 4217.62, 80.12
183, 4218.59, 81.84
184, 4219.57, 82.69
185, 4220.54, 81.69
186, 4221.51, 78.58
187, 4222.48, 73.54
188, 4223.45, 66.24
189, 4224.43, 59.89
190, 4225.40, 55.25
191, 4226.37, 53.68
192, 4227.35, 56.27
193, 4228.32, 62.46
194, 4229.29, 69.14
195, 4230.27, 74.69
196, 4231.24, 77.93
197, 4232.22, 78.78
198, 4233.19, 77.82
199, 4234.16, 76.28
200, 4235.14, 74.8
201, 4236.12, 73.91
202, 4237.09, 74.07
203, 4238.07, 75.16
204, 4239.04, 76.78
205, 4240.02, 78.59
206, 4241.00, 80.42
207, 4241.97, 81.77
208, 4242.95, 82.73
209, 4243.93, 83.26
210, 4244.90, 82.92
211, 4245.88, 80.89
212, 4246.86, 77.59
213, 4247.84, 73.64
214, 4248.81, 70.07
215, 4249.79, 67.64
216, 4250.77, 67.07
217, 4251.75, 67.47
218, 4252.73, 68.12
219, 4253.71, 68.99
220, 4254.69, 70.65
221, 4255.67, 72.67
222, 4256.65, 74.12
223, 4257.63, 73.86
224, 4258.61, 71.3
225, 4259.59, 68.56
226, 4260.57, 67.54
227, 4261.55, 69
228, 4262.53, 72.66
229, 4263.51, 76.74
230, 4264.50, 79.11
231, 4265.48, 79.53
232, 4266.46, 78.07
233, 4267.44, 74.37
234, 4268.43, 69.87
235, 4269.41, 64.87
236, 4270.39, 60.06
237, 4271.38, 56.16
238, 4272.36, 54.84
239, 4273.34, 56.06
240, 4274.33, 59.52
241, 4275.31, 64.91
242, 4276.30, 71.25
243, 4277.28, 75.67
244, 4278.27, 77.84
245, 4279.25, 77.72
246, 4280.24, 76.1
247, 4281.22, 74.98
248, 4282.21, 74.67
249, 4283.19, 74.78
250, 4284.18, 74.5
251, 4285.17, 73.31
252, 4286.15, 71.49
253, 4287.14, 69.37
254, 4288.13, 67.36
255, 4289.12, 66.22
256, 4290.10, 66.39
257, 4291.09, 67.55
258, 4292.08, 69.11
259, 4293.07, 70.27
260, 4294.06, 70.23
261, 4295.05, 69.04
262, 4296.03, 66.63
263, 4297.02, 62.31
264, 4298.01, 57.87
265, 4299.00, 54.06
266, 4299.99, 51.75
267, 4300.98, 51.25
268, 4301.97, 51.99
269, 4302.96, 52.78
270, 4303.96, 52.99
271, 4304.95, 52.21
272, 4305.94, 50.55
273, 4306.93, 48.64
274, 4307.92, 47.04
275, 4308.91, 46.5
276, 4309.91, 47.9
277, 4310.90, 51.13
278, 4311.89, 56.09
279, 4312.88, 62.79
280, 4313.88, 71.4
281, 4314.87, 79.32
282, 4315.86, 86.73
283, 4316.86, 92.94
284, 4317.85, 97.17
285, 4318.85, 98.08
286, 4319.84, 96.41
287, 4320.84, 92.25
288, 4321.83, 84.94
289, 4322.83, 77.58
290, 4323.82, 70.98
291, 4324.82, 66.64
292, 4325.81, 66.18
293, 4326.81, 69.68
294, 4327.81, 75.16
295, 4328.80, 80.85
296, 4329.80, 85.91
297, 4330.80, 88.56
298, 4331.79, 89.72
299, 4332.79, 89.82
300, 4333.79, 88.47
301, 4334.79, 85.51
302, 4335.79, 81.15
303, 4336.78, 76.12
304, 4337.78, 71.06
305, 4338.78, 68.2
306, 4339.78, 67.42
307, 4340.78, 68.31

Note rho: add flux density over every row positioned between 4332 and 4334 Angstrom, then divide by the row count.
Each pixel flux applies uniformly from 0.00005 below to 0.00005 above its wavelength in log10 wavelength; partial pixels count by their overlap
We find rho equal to 89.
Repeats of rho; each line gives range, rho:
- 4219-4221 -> 82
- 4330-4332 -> 89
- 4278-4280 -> 78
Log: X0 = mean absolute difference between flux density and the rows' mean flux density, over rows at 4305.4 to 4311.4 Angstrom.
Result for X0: 1.5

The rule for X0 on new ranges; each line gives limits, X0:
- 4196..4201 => 1.8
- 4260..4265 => 3.9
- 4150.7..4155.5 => 1.5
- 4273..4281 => 7.3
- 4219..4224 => 5.3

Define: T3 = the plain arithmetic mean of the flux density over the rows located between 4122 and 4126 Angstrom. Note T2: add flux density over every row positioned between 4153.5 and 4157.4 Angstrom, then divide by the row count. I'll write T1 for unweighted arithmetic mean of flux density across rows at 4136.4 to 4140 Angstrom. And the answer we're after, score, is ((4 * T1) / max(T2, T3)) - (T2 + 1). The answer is -72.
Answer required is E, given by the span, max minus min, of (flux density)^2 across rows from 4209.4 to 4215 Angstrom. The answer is 454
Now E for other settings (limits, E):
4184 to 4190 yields 659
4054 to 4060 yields 953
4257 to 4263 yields 894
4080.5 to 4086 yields 532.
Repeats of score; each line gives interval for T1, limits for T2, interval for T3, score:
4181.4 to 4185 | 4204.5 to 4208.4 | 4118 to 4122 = -79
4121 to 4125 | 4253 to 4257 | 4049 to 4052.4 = -68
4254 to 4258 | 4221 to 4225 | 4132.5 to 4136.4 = -67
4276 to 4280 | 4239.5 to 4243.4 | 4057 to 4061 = -78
